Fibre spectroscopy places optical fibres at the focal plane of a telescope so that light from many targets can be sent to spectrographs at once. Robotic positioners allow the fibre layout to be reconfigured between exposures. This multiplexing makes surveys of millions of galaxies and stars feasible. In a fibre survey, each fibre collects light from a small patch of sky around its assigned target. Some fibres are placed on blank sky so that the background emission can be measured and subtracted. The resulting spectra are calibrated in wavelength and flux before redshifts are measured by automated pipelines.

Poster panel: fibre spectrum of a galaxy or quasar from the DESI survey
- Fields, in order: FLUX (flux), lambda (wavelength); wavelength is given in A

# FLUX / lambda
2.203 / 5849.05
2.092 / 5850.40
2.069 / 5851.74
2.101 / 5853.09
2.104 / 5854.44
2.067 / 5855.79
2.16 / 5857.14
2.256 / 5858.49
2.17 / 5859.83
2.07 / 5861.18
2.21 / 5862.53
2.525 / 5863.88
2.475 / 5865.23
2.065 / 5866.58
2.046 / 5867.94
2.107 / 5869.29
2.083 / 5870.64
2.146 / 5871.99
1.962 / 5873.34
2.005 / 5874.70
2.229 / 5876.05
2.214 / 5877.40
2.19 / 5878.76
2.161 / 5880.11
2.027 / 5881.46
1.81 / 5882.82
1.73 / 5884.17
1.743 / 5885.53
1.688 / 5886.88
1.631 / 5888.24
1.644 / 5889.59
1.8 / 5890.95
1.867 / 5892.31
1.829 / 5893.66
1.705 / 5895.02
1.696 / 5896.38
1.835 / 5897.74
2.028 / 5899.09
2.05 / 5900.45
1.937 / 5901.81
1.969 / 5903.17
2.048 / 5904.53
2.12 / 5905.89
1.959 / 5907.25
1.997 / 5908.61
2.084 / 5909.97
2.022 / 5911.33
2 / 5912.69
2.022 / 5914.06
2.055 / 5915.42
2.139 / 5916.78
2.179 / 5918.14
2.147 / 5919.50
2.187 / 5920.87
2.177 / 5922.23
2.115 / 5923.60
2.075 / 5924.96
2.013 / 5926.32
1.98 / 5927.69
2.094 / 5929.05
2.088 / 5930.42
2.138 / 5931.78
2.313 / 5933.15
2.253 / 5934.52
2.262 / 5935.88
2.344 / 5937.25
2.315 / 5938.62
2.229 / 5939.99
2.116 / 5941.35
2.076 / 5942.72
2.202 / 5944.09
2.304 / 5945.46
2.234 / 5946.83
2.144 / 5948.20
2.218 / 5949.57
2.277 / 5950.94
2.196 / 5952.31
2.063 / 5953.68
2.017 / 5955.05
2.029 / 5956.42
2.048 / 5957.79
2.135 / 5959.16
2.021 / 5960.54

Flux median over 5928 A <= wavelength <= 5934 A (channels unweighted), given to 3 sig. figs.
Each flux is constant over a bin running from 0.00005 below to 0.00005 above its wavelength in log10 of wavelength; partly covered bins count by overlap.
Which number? 2.12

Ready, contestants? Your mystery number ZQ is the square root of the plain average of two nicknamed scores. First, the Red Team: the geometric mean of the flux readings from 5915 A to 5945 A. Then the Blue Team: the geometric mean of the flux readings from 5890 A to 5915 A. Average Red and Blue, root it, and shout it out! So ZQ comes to 1.43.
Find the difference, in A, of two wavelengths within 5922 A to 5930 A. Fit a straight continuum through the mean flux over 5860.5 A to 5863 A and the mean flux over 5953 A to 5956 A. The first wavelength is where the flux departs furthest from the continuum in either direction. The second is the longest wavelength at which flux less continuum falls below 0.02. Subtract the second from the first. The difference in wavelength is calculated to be -5.5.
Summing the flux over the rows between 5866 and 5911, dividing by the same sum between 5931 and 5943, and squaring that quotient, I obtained 10.3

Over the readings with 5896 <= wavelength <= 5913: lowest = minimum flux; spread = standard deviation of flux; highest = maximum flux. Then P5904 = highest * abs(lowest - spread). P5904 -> 3.4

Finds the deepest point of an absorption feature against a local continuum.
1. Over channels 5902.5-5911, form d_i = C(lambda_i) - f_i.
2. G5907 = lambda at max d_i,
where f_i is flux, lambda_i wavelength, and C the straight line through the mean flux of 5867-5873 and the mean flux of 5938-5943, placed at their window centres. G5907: 5907.25 A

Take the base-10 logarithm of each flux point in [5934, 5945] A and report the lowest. 0.317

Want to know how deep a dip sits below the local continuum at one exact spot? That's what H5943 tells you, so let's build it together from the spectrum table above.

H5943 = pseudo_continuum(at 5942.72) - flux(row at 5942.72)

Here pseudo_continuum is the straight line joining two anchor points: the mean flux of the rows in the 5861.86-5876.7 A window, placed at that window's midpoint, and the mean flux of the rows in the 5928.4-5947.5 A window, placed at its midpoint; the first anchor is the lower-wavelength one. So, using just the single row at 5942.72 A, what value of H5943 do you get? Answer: 0.14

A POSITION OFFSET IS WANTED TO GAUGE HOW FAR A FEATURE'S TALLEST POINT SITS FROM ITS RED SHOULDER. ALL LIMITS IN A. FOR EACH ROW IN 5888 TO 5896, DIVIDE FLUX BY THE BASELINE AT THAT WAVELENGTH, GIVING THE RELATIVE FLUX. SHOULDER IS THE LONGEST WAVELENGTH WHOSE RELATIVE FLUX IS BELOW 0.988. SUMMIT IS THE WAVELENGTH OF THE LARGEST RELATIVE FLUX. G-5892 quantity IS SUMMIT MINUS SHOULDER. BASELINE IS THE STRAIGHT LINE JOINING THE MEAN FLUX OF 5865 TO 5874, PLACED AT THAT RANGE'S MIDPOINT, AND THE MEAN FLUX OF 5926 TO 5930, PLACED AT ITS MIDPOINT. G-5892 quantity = -2.7 A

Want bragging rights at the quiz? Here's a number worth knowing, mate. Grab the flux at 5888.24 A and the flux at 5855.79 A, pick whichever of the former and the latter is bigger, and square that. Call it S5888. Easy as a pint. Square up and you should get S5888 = 4.27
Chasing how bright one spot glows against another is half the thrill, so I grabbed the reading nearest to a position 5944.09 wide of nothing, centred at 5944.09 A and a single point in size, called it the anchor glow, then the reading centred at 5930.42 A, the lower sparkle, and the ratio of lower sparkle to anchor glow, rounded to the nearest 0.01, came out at 0.95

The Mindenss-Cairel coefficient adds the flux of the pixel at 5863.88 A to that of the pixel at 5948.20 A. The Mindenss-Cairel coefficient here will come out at 4.7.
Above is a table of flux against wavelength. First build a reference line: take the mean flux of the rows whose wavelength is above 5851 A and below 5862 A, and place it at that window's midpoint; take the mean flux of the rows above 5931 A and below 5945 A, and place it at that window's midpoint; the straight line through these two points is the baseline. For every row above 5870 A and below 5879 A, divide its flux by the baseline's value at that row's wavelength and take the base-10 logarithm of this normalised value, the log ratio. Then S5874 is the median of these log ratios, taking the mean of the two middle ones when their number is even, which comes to 0.000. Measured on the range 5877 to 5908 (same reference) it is -0.065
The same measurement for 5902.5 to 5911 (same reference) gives -0.034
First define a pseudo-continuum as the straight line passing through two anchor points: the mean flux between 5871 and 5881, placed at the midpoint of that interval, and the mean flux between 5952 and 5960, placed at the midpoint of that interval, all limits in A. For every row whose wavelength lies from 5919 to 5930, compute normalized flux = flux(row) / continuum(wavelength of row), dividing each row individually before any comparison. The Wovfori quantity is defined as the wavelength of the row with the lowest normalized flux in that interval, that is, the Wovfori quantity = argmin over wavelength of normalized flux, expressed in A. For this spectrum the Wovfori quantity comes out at 5927.69 A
